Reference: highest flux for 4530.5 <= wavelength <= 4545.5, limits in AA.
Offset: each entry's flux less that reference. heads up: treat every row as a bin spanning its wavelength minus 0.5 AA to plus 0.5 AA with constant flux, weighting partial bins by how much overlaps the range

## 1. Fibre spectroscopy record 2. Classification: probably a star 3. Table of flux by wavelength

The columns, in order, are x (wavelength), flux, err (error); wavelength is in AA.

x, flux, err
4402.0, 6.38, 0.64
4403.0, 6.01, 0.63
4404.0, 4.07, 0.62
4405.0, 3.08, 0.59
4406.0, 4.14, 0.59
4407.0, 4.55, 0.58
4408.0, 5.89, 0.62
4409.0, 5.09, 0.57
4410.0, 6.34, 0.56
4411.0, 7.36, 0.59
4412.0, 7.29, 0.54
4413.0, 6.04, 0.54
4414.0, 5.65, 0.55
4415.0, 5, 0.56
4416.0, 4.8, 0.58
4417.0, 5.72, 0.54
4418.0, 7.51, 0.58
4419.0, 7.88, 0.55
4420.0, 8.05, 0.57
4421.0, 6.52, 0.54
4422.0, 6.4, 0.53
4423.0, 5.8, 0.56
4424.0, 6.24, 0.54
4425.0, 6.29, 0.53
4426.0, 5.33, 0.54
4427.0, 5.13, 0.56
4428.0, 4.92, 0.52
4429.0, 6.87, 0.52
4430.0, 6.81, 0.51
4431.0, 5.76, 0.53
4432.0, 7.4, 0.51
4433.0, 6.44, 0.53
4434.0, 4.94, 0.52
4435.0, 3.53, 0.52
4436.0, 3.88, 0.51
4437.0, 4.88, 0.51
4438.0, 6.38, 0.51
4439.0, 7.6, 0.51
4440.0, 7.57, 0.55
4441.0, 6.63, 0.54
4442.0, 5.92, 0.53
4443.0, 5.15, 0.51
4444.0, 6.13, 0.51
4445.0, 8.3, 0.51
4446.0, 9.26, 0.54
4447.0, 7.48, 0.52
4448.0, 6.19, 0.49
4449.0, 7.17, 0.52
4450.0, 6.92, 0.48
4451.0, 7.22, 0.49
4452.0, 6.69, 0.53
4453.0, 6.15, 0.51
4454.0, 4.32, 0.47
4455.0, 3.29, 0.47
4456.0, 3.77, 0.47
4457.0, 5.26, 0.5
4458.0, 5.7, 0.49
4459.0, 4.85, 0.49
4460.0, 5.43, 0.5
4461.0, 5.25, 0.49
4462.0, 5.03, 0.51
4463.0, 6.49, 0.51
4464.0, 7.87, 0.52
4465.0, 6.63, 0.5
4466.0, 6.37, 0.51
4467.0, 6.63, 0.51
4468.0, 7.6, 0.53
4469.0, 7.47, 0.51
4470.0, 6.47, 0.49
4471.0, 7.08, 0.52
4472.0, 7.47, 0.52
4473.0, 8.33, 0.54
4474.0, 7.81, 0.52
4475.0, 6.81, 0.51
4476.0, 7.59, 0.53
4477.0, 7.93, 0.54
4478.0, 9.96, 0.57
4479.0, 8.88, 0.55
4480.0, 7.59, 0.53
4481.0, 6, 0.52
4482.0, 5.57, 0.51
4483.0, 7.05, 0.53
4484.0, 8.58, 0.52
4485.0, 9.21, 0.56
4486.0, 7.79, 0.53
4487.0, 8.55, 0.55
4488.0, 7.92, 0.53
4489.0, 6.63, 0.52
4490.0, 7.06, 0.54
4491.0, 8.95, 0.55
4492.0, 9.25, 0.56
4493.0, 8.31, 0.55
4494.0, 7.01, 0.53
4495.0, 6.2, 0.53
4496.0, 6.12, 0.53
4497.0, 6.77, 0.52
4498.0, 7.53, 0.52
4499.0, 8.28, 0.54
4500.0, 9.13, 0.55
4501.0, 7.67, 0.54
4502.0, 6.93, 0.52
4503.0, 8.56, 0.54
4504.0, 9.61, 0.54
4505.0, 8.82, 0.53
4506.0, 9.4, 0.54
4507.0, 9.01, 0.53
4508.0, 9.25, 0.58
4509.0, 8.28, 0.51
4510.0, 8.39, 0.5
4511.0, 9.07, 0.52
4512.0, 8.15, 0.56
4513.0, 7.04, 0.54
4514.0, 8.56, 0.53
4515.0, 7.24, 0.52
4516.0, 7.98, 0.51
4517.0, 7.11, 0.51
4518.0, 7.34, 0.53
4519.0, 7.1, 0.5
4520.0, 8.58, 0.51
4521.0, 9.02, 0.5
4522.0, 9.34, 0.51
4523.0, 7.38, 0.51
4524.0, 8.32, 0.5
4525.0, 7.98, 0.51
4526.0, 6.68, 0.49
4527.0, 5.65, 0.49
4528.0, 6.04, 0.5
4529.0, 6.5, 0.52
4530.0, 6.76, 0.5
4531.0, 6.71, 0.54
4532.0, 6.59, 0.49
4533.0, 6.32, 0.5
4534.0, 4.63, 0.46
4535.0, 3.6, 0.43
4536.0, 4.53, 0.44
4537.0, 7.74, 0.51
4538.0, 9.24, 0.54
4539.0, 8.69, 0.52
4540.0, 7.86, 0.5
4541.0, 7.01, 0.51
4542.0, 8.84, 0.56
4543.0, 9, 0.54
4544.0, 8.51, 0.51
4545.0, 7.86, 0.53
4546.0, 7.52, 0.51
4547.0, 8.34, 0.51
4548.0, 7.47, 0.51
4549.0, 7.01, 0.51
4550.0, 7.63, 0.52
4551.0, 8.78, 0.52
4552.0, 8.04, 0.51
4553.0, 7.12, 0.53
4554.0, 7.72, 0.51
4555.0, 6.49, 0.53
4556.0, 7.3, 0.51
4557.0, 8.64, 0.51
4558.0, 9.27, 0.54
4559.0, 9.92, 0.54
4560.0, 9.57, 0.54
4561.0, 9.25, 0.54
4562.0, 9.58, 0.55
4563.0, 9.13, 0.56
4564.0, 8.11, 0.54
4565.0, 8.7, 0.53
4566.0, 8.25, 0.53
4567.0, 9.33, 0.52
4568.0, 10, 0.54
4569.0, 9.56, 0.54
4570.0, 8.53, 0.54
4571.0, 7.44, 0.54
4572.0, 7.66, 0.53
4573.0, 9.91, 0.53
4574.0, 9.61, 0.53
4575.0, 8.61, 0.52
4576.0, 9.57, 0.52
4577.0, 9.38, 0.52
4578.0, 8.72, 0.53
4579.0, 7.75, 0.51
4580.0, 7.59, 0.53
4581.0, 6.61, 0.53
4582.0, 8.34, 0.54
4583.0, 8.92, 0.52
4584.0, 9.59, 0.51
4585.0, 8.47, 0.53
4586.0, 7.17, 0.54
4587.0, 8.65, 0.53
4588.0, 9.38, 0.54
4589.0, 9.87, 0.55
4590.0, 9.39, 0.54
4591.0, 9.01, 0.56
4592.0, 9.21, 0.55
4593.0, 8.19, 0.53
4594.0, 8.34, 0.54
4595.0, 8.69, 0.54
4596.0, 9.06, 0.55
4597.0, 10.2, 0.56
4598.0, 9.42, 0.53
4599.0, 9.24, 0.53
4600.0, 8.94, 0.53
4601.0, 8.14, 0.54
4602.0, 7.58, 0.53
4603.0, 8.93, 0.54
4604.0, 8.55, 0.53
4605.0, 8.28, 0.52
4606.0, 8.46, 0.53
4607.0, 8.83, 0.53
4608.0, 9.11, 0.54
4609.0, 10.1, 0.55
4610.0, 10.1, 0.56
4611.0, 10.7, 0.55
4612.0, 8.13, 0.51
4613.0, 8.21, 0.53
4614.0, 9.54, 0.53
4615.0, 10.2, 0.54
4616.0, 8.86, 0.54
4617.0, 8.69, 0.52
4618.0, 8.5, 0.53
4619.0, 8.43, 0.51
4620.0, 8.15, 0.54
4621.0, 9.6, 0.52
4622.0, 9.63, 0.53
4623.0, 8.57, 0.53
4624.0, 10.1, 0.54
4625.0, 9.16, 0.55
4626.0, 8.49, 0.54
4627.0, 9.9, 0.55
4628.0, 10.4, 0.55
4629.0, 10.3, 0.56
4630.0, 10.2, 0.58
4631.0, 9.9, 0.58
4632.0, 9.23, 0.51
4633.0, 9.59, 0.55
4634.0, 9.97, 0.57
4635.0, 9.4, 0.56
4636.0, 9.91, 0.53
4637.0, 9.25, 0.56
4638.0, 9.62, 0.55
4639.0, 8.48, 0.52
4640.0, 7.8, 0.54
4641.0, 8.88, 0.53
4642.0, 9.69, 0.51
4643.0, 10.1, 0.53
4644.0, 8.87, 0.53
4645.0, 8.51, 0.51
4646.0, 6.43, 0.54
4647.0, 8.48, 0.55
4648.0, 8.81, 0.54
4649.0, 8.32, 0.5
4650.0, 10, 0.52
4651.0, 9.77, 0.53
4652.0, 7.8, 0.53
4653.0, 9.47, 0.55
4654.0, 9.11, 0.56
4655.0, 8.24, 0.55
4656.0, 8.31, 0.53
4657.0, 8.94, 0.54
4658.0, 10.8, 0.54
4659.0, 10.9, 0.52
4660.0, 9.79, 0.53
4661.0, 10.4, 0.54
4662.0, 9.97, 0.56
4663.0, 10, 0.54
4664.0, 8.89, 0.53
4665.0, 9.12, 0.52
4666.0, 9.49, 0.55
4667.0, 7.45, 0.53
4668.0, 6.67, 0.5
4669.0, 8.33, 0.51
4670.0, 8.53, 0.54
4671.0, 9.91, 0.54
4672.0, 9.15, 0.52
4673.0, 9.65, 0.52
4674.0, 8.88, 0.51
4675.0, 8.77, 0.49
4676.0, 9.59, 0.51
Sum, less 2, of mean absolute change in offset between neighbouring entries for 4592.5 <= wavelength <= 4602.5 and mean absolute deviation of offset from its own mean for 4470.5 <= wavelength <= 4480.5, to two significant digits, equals -0.82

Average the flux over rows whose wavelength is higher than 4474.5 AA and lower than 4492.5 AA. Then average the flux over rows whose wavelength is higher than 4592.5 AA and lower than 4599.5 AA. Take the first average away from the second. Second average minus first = 1.2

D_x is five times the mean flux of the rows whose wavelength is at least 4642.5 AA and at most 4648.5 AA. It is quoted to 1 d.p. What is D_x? 42.7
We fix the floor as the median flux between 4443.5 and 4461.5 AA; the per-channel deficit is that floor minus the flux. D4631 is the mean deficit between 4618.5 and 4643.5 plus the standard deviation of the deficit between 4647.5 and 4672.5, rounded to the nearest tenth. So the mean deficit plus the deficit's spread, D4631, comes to -2.2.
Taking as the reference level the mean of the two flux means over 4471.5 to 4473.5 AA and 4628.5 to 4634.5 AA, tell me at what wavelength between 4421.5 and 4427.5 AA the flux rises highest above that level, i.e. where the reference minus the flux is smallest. 4422.0 AA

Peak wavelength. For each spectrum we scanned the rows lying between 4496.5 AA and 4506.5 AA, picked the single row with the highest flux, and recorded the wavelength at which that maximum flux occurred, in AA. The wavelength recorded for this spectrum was 4504.0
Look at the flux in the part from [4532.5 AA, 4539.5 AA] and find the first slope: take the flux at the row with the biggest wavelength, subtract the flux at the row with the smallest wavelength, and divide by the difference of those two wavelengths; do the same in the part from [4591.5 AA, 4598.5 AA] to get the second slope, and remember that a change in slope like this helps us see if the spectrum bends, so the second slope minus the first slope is -0.4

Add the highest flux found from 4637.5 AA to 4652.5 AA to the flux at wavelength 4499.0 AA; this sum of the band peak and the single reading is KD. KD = 18.4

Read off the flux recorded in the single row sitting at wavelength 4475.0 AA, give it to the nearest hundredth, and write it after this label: 6.81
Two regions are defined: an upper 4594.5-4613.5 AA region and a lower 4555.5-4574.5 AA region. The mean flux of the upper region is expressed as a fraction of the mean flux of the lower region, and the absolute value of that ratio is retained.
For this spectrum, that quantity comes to 1.01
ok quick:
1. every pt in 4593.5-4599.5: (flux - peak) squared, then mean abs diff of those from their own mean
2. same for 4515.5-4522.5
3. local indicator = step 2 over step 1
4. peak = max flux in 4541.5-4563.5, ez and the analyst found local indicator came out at 4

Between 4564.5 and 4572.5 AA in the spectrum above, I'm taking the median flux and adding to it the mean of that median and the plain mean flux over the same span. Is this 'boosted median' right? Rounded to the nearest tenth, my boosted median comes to 17.3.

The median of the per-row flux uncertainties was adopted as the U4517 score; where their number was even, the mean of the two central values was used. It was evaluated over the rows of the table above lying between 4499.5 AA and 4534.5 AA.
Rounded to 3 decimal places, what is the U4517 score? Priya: 0.510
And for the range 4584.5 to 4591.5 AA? 0.540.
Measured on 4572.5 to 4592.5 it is 0.530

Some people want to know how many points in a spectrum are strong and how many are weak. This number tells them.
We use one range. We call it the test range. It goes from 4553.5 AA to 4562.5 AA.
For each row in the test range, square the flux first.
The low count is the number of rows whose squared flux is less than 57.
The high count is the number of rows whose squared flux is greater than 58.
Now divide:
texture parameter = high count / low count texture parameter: 3.5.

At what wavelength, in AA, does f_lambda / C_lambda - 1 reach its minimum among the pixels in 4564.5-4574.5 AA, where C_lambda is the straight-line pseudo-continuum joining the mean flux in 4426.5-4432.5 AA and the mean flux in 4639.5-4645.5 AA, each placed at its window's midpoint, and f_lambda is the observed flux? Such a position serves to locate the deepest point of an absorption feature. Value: 4571.0 AA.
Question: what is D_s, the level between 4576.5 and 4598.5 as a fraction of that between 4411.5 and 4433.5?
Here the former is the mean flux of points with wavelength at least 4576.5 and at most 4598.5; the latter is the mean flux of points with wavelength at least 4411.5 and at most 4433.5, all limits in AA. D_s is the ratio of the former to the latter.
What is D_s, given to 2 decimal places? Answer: 1.39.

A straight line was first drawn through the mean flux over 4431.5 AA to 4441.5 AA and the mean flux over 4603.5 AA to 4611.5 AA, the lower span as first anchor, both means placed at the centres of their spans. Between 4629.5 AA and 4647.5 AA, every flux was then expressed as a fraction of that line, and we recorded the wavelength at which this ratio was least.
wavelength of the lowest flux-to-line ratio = 4646.0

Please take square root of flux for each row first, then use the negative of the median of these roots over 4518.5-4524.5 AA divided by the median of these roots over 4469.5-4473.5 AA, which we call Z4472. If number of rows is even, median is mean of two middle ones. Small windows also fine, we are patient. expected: -1.08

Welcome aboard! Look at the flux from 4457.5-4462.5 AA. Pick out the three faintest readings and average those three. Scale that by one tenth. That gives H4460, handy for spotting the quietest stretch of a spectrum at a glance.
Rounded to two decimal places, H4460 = 0.50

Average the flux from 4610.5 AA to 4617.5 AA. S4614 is 9.2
